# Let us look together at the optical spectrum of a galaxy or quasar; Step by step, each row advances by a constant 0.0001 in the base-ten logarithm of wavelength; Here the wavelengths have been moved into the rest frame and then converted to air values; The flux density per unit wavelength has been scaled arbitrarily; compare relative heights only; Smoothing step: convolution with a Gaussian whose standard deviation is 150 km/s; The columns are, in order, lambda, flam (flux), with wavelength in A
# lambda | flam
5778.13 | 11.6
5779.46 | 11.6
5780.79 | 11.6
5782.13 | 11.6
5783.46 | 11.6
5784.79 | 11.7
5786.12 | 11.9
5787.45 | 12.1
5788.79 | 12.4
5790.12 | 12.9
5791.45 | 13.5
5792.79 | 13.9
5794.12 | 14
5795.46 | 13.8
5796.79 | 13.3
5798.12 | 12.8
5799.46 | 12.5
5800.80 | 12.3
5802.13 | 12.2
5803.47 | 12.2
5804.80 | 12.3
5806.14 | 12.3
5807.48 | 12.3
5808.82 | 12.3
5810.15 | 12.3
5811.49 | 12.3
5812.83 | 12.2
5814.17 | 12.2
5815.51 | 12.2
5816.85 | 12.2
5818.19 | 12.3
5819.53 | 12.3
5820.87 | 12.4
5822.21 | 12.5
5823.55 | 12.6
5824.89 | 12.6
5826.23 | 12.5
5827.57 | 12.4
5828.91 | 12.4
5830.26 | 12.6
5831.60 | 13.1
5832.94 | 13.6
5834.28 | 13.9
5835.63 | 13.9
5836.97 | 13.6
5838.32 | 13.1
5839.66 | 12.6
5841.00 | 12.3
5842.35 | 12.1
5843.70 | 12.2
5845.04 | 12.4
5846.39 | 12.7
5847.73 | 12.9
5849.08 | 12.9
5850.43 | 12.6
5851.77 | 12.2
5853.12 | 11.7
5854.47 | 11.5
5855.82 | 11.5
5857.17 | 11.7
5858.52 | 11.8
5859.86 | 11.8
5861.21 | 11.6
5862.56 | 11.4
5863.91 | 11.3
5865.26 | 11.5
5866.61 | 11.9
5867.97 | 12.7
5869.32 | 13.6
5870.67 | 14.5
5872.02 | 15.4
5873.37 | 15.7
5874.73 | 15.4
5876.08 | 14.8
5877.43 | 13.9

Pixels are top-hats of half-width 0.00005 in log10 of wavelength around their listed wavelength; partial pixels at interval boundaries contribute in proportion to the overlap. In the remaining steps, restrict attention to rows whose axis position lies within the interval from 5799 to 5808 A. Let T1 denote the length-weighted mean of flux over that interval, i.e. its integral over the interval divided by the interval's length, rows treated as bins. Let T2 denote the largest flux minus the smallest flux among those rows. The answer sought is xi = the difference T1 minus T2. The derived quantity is 12.0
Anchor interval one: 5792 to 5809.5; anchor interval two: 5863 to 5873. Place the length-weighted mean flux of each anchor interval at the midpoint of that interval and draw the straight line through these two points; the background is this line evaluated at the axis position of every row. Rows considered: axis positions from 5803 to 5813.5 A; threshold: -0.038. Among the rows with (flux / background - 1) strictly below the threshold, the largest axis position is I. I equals 5812.83 A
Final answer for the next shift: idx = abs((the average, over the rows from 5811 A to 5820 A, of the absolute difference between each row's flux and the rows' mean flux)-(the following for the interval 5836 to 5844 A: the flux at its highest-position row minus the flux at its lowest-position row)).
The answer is 1.4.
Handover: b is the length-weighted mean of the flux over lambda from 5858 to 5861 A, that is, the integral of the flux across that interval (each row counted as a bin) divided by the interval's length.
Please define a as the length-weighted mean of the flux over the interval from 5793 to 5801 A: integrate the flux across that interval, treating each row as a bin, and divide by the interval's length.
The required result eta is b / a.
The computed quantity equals 0.89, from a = 13.2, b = 11.8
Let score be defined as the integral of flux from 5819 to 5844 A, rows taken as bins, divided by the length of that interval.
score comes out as 12.79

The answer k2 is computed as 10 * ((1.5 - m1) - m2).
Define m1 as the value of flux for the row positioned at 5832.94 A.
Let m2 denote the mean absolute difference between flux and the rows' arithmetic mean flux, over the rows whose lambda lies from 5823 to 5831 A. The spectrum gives -122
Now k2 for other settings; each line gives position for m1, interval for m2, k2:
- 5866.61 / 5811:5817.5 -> -104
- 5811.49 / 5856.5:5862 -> -109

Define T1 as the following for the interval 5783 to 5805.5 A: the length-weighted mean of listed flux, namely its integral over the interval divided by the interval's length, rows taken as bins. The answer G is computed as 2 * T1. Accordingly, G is 25.36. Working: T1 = 12.7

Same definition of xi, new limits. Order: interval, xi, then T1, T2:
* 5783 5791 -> 10.9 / 12.2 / 1.3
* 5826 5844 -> 11.1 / 12.9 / 1.8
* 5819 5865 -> 9.8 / 12.4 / 2.6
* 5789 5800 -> 11.8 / 13.3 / 1.5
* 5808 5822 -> 12.1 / 12.3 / 0.2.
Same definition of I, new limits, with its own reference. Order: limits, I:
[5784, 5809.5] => 5808.82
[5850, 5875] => 5866.61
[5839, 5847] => 5845.04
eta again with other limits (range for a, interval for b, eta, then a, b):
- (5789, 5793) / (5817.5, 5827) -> 0.94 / 13.3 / 12.5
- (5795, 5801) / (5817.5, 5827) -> 0.96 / 13.0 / 12.5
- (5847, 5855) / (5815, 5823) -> 1.00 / 12.3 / 12.3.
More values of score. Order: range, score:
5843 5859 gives 12.18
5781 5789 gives 11.83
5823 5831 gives 12.52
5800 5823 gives 12.28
